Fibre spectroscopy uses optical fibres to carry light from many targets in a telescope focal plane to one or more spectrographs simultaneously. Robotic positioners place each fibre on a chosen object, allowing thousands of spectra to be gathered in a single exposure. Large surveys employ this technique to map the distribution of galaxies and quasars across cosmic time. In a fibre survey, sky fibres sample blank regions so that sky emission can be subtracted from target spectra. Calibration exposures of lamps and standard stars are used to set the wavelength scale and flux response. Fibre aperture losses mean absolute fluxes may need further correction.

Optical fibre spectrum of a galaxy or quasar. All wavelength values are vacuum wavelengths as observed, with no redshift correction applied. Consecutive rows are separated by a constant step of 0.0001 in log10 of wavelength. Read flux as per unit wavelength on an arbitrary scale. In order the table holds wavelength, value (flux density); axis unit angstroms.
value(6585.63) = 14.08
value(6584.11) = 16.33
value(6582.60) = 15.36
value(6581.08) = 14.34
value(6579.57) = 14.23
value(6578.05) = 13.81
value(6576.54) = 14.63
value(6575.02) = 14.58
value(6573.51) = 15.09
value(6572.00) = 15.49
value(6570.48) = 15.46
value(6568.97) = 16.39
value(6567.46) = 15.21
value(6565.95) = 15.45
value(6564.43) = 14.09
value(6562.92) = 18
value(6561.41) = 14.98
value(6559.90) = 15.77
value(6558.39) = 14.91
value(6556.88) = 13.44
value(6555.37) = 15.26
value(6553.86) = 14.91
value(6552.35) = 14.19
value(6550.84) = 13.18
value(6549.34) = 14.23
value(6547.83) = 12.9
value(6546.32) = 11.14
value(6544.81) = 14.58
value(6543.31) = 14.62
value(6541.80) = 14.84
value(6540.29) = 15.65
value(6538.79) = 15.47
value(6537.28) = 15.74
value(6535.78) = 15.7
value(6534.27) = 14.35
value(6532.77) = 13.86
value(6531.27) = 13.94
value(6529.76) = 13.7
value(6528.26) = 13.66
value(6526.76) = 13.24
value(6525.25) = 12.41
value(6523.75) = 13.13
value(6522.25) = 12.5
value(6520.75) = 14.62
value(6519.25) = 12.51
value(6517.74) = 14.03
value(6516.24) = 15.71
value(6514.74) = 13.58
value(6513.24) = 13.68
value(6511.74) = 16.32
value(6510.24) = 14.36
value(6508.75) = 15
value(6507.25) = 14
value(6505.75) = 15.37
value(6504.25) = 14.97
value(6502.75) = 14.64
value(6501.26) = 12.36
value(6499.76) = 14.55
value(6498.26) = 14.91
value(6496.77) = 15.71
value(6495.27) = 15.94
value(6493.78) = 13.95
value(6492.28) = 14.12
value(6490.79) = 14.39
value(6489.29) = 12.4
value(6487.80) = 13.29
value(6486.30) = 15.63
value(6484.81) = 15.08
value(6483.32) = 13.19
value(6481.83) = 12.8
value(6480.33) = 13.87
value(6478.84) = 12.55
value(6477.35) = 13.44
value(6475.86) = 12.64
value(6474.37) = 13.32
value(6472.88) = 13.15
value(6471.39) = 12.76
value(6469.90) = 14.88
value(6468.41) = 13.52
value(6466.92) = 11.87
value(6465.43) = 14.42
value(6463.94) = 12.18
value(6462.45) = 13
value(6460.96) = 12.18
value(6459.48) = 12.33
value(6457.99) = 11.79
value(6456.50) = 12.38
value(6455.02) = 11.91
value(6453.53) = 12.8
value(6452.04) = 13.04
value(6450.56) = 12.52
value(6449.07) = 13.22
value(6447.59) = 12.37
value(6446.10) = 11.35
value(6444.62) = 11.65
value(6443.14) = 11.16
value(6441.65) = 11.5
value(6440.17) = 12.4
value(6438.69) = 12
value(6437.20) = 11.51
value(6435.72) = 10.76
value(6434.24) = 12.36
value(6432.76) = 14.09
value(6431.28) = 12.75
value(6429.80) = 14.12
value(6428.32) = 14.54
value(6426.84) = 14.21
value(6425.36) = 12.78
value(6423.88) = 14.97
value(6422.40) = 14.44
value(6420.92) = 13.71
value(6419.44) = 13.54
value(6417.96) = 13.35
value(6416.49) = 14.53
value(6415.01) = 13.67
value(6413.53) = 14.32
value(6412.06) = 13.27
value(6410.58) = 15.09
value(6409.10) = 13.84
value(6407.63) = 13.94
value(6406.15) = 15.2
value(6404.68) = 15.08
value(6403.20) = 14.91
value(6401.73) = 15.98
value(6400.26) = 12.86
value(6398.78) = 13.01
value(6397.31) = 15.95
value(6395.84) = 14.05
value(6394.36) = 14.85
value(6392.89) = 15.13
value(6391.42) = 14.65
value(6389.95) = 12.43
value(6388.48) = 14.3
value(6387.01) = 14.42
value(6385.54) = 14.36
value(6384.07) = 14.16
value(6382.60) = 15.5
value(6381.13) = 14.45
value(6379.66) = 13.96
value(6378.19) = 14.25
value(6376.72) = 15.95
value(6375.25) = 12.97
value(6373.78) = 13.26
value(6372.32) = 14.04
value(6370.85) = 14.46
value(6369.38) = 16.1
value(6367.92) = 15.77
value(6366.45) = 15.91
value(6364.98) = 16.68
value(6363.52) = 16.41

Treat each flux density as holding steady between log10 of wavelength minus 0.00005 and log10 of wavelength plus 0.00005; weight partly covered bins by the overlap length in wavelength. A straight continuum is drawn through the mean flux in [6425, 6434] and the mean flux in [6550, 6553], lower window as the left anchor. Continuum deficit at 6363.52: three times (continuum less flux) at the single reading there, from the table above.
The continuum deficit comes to -8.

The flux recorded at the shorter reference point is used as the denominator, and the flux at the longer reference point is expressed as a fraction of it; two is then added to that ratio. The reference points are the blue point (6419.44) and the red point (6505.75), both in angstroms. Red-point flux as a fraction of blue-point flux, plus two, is 3.14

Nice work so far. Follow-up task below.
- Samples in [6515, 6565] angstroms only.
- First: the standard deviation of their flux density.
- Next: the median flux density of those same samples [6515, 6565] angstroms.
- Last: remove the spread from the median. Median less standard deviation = 12.9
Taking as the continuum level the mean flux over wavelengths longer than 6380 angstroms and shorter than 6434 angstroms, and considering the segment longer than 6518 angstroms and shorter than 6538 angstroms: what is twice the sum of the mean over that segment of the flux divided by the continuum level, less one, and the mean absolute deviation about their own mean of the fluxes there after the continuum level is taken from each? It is 1.61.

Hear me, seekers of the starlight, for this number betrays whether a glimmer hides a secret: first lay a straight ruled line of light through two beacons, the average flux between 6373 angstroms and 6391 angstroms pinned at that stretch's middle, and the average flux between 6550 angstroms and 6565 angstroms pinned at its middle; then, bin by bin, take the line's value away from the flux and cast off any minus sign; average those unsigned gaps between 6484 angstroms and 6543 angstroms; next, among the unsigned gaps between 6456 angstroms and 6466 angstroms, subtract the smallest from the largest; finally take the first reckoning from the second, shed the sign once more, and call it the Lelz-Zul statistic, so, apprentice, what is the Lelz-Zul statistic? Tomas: 1.65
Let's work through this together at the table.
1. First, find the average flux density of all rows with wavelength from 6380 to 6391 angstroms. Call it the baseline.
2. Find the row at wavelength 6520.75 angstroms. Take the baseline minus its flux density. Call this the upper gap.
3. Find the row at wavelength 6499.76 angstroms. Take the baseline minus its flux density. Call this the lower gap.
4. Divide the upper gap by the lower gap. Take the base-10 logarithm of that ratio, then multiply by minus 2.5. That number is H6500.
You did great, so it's -0.22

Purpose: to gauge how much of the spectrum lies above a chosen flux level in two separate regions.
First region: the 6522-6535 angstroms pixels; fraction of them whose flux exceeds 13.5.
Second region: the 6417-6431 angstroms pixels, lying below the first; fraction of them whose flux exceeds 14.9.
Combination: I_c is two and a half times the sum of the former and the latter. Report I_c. 1.7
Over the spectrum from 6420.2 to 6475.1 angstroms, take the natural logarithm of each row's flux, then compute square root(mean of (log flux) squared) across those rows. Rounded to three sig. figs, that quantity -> 2.55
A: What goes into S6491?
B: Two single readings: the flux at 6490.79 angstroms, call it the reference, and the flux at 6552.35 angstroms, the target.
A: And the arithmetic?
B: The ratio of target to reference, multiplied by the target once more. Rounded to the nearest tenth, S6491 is 14.0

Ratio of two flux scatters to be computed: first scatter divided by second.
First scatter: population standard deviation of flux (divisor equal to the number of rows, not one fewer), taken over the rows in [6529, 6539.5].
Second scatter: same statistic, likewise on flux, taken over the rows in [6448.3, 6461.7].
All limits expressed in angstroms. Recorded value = 1.9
